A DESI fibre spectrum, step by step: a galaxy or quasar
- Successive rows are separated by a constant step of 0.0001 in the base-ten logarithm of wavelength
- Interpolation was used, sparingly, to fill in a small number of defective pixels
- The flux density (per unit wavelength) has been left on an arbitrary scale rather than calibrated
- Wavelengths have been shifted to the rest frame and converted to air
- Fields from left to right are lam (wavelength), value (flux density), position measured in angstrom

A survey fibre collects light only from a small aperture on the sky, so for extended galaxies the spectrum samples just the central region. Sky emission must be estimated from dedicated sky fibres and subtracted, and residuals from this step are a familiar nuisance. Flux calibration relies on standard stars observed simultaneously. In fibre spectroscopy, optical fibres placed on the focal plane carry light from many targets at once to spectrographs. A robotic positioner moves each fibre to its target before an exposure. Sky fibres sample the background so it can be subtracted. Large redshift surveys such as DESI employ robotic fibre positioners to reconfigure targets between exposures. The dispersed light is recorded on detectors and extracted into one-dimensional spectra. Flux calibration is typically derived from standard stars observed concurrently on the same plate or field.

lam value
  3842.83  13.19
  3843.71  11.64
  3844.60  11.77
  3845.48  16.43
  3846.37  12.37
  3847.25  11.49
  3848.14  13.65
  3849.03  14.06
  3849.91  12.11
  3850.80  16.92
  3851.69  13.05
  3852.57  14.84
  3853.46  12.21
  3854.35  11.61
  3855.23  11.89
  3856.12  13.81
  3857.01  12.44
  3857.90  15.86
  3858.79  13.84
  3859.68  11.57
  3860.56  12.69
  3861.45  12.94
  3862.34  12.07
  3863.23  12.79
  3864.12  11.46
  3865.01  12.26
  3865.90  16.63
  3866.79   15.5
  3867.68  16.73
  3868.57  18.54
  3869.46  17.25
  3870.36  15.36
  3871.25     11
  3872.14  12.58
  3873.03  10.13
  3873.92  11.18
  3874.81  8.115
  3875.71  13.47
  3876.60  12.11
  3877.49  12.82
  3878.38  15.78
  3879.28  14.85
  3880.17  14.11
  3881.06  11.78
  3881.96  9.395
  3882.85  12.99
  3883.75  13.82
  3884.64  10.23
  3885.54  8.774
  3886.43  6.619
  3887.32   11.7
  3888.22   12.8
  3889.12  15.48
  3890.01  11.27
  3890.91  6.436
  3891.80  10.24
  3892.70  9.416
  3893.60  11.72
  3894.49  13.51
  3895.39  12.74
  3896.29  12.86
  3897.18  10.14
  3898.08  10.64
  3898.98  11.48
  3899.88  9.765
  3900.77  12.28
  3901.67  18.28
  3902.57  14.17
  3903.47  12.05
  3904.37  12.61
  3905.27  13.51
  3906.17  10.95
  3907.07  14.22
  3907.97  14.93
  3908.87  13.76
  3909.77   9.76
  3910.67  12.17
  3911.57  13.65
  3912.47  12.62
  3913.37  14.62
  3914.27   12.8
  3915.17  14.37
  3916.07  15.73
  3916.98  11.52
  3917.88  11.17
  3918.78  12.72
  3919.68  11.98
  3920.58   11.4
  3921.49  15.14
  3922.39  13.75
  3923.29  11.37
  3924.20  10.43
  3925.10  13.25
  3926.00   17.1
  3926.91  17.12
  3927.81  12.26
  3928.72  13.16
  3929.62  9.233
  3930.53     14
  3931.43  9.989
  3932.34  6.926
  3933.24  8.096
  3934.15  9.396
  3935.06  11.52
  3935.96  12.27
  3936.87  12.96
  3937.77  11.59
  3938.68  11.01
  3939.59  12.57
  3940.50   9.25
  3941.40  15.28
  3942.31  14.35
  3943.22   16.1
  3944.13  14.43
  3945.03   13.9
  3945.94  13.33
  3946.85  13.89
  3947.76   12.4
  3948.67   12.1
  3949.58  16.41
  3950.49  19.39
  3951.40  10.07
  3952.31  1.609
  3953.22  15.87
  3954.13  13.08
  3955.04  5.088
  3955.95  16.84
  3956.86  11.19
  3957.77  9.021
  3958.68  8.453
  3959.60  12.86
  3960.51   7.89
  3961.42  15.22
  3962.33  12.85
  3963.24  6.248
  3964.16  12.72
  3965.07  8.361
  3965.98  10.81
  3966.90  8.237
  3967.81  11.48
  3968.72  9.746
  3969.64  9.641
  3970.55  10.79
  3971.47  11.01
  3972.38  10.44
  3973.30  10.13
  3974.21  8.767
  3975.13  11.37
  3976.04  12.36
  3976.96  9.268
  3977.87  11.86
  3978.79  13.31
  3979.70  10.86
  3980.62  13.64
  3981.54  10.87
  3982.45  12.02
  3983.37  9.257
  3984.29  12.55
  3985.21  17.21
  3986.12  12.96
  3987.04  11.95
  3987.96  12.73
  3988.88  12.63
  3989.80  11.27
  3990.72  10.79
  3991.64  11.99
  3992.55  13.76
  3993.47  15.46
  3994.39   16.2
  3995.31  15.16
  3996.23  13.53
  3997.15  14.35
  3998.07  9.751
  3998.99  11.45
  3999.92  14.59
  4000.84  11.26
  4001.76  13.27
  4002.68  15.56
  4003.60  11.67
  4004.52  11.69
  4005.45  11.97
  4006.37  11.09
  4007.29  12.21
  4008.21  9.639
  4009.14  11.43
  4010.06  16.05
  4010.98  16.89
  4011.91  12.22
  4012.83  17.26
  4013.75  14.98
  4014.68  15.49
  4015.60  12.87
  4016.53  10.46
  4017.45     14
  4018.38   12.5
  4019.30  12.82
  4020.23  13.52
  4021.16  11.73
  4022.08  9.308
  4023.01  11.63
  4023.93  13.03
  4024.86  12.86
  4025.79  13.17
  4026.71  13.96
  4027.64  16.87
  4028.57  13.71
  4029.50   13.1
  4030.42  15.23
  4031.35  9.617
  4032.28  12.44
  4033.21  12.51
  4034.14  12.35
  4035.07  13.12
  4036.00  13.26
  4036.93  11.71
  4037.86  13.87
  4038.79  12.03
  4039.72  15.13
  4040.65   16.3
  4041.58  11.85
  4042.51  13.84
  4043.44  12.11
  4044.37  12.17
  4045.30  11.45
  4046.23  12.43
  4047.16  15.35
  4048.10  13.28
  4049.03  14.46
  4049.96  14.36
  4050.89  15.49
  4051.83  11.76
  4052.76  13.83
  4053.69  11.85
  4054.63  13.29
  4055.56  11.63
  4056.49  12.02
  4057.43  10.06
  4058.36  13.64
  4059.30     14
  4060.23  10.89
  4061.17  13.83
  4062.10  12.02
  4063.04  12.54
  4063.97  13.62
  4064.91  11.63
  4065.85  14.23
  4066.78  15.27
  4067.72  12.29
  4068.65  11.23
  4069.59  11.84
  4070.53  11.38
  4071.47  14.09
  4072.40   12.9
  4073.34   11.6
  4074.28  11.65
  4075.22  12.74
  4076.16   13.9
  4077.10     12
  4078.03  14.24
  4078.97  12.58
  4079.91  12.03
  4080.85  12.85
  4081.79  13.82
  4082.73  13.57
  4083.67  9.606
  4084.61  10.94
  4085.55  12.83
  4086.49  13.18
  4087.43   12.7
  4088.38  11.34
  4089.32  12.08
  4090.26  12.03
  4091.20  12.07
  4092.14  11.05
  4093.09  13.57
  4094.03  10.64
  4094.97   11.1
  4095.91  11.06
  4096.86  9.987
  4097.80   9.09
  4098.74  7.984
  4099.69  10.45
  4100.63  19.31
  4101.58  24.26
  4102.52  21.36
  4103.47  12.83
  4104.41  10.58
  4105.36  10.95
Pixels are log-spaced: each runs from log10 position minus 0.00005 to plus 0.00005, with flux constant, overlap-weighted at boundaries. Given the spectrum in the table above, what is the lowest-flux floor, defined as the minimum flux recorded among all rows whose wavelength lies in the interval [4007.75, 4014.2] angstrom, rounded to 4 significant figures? 9.639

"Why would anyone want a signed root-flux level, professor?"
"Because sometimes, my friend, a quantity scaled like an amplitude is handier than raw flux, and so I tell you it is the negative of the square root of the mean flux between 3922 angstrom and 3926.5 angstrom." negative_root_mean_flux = -3.63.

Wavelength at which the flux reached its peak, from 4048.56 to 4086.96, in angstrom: 4050.89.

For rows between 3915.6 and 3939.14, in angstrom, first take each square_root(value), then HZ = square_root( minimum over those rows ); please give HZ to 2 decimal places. 1.62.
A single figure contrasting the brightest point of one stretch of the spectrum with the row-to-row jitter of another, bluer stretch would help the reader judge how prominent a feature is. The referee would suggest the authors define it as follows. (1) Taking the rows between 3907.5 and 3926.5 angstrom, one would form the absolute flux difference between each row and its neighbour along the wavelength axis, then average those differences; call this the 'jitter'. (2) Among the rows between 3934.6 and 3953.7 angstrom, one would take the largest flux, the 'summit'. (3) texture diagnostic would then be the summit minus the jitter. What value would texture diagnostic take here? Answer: 17.4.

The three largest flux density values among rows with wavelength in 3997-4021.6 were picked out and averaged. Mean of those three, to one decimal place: 16.7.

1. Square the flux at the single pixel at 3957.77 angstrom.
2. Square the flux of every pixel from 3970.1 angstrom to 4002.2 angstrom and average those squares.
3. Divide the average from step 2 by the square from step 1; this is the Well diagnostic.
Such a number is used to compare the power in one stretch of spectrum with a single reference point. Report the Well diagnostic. 1.9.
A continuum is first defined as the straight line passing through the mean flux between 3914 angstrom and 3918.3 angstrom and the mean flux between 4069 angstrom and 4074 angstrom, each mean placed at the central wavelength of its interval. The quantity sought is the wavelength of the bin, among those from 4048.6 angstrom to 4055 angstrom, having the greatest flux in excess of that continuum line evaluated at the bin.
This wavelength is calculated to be 4050.89 angstrom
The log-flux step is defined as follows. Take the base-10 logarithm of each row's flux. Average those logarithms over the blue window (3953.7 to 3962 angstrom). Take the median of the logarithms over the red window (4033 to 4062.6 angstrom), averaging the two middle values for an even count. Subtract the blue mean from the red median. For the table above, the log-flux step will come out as 0.09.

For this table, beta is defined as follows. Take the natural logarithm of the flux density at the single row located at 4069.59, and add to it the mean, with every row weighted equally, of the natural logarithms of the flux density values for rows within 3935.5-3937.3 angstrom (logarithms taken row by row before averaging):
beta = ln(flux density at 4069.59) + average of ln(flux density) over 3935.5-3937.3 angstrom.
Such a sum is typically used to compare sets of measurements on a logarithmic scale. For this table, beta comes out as 5.01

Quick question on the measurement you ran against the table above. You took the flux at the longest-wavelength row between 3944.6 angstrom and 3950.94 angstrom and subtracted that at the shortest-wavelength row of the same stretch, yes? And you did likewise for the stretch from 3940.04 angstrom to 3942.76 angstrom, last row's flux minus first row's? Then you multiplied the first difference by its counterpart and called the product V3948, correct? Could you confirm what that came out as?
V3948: 28.0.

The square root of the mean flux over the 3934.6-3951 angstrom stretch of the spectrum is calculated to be 3.67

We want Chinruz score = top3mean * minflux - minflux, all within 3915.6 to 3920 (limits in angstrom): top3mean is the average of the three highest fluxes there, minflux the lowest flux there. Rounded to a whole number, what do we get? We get 139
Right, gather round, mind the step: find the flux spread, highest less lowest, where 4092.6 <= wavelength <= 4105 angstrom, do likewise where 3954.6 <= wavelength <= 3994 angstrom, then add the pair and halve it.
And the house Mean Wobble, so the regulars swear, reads 14.2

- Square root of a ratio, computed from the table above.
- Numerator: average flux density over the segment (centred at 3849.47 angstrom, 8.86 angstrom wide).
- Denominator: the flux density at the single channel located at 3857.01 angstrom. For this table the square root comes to 1.05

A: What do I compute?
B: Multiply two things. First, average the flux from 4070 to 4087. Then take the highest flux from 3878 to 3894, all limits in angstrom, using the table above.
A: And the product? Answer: 198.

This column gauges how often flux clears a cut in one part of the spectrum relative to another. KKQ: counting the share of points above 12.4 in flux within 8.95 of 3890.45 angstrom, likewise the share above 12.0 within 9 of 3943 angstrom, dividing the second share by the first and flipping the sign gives -2.0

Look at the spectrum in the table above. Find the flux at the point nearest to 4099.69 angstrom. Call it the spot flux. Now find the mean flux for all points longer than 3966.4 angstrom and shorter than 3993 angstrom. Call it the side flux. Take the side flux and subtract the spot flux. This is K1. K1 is 1.0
